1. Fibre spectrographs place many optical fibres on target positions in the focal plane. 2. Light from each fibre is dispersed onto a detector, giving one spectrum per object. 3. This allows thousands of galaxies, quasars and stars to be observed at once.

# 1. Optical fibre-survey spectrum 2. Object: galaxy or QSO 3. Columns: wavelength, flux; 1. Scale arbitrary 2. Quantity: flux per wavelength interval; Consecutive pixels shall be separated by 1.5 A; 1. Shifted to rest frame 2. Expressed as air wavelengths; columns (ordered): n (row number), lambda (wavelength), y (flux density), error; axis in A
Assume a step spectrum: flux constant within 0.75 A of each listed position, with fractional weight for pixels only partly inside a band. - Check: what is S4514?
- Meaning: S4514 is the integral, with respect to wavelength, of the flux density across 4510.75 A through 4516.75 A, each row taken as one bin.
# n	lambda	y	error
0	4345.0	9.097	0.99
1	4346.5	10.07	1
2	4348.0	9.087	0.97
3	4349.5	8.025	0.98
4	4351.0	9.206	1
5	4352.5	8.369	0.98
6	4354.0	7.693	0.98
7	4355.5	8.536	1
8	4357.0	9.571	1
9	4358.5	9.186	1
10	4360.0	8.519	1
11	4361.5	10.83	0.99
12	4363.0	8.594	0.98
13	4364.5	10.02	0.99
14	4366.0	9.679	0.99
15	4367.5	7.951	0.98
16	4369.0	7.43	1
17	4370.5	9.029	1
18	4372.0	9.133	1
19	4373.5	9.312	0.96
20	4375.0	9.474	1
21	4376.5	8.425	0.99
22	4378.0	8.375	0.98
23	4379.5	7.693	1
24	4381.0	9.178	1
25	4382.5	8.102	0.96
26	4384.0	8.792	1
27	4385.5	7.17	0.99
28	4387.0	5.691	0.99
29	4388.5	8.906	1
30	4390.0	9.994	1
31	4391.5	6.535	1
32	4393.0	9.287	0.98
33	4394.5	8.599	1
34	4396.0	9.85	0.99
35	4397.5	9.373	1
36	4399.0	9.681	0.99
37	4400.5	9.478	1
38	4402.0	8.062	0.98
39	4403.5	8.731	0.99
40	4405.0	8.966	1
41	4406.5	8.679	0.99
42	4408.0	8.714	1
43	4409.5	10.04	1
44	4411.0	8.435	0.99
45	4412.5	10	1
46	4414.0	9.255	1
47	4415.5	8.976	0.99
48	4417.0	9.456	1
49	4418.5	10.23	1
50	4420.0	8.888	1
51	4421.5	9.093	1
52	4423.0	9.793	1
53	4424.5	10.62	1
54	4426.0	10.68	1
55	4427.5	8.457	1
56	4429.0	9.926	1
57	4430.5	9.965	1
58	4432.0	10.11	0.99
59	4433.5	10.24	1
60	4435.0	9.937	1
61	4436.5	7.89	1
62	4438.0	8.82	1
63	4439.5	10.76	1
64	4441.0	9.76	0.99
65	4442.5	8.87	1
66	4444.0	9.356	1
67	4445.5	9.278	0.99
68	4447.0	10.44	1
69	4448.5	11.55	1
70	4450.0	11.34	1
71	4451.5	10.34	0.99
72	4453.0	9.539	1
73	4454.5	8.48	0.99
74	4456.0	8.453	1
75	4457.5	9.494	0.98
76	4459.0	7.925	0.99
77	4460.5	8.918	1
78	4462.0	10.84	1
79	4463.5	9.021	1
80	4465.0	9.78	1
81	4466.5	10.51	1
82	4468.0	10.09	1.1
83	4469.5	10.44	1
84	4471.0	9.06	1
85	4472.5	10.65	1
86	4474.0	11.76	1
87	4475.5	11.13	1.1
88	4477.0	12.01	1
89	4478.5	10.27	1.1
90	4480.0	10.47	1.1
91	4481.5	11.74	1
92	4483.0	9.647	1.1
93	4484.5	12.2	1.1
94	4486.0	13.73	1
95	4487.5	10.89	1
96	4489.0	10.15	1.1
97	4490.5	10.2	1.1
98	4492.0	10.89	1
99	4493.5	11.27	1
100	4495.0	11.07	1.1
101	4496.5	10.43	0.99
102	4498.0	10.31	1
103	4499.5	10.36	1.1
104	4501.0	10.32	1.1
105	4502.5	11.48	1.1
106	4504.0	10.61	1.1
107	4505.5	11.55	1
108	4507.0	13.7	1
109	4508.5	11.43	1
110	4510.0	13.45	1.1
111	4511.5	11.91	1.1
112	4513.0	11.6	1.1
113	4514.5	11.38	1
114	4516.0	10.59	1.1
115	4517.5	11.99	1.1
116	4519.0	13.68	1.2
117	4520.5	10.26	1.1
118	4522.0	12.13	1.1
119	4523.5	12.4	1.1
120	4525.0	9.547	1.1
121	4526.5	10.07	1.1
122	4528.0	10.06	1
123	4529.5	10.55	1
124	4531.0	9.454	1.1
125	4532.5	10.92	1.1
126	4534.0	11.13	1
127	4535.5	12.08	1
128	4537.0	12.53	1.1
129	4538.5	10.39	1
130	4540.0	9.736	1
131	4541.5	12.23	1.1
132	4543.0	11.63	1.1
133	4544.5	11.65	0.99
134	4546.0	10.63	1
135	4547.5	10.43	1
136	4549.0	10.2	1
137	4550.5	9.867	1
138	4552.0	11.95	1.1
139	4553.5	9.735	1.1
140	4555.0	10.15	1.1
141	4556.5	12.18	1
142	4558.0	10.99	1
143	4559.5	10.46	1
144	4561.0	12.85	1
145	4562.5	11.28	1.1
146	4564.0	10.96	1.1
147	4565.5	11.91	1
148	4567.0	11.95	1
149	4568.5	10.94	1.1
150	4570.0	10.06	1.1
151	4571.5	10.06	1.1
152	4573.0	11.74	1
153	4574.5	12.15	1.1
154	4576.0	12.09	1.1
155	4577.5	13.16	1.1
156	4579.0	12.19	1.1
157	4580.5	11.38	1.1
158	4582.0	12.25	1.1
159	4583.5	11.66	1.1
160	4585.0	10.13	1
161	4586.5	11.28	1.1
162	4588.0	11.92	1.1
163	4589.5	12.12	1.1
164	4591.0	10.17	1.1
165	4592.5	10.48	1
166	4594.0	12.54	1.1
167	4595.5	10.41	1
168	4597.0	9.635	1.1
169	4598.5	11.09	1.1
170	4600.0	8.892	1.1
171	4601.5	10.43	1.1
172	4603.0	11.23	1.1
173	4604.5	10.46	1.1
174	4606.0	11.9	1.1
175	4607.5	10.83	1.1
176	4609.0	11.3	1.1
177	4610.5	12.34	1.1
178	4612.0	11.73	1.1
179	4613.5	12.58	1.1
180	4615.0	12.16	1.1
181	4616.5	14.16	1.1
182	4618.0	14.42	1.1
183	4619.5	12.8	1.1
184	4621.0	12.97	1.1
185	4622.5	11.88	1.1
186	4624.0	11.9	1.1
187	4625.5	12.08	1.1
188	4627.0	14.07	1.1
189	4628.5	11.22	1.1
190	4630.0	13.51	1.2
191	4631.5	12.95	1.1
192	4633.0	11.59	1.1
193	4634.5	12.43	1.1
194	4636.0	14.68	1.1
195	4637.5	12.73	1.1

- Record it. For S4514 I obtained 68.2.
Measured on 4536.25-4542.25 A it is 67.3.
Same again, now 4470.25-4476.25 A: 63.9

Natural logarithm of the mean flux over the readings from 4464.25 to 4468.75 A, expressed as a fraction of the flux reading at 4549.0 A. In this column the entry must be -0.01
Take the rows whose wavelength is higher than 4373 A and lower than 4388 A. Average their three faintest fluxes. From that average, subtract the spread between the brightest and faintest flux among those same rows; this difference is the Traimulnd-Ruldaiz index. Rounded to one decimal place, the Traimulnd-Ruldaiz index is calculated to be 3.1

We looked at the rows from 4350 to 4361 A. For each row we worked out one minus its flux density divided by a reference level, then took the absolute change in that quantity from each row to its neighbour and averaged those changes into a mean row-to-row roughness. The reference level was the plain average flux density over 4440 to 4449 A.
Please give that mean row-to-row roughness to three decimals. 0.075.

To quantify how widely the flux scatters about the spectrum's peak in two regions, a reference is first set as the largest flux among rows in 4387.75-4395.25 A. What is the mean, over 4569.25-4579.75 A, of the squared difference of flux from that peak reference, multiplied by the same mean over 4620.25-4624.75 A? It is 20.6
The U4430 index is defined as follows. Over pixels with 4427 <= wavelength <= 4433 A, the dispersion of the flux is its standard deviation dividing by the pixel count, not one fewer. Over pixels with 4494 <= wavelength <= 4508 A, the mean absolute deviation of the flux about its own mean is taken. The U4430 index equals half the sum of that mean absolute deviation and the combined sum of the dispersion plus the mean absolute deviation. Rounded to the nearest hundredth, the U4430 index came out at 1.10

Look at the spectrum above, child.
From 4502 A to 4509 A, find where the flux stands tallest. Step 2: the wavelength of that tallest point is 4507.0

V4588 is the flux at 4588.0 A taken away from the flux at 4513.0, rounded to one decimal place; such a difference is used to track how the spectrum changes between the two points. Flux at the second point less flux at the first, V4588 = -0.3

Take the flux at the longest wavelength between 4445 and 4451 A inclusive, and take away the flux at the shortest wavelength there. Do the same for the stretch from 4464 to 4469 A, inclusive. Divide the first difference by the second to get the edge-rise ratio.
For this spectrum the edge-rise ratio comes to 6.7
